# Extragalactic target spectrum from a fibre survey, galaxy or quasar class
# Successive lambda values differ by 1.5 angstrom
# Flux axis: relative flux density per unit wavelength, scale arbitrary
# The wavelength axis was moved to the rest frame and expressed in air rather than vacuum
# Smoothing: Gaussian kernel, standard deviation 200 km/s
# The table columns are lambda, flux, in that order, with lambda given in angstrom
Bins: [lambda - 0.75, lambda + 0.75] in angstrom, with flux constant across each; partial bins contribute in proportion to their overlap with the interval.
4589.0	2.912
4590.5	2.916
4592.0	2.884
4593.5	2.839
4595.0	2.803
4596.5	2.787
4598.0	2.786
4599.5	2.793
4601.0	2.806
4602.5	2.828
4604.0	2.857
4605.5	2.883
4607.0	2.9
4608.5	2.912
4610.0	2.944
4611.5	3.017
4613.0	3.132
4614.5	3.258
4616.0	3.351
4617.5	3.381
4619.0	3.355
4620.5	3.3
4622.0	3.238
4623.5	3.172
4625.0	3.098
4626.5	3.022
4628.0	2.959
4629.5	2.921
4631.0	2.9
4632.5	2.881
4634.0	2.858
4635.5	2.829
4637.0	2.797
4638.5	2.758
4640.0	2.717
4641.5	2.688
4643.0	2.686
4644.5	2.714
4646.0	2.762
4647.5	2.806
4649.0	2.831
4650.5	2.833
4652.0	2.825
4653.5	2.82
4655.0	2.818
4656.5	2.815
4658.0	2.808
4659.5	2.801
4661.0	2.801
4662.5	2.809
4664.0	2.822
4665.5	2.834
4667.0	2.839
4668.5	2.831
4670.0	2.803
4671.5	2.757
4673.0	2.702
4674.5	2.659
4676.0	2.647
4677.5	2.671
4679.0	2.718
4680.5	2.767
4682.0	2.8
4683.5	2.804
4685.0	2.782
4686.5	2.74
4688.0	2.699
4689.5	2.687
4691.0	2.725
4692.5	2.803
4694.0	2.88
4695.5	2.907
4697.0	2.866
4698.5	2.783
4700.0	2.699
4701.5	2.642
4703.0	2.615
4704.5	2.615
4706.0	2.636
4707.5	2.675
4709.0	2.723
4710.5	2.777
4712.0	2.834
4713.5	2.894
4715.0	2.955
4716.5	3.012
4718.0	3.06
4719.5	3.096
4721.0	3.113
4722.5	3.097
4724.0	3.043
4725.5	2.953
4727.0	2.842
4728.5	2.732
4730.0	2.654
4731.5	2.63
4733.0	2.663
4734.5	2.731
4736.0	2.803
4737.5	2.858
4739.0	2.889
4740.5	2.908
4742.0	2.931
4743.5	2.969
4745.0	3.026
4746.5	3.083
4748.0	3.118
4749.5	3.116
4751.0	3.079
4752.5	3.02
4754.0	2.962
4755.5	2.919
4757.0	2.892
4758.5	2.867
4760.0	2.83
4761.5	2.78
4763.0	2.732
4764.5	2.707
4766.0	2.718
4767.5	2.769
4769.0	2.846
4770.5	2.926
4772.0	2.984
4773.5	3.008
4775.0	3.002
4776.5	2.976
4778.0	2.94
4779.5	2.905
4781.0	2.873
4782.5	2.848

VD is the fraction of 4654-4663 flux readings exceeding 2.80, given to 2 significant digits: 1.0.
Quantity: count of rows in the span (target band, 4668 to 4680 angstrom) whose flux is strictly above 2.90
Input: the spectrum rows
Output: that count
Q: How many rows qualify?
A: 0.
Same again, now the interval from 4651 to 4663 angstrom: 0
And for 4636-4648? 0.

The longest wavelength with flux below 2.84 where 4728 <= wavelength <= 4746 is 4736.0 angstrom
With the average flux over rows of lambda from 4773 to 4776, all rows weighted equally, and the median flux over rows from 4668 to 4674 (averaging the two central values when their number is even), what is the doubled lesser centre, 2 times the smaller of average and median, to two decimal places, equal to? 5.56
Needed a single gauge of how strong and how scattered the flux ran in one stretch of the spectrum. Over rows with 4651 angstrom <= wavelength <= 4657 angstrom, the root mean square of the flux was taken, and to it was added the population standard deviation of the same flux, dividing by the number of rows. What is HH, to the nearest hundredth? 2.82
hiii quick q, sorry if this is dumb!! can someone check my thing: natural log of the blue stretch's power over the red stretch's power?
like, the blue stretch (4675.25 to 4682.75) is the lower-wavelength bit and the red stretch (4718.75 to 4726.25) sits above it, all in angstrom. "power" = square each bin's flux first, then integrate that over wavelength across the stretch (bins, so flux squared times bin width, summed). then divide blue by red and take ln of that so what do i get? -0.24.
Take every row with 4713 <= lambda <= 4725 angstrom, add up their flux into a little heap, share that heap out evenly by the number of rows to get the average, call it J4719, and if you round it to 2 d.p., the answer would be 3.03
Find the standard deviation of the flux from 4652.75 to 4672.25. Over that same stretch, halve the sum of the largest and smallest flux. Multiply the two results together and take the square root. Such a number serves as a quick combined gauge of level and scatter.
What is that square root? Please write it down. 0.24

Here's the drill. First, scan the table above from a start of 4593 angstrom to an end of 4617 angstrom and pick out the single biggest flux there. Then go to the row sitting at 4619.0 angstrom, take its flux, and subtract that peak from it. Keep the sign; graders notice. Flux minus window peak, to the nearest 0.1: 0.0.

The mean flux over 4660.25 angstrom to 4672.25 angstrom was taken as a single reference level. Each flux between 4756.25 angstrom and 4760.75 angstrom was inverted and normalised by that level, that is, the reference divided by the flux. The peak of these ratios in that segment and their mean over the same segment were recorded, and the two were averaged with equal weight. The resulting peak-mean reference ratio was 0.99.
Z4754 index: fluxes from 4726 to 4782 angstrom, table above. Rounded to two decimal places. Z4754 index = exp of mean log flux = 2.88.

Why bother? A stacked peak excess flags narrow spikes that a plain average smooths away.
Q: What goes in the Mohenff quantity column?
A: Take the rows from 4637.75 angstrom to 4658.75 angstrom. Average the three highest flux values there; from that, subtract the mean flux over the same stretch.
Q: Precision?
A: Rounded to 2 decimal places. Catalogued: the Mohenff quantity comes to 0.05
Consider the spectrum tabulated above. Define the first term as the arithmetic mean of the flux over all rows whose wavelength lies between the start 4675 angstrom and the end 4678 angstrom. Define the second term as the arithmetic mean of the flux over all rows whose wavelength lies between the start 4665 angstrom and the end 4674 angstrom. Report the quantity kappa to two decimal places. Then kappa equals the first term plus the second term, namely 5.45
